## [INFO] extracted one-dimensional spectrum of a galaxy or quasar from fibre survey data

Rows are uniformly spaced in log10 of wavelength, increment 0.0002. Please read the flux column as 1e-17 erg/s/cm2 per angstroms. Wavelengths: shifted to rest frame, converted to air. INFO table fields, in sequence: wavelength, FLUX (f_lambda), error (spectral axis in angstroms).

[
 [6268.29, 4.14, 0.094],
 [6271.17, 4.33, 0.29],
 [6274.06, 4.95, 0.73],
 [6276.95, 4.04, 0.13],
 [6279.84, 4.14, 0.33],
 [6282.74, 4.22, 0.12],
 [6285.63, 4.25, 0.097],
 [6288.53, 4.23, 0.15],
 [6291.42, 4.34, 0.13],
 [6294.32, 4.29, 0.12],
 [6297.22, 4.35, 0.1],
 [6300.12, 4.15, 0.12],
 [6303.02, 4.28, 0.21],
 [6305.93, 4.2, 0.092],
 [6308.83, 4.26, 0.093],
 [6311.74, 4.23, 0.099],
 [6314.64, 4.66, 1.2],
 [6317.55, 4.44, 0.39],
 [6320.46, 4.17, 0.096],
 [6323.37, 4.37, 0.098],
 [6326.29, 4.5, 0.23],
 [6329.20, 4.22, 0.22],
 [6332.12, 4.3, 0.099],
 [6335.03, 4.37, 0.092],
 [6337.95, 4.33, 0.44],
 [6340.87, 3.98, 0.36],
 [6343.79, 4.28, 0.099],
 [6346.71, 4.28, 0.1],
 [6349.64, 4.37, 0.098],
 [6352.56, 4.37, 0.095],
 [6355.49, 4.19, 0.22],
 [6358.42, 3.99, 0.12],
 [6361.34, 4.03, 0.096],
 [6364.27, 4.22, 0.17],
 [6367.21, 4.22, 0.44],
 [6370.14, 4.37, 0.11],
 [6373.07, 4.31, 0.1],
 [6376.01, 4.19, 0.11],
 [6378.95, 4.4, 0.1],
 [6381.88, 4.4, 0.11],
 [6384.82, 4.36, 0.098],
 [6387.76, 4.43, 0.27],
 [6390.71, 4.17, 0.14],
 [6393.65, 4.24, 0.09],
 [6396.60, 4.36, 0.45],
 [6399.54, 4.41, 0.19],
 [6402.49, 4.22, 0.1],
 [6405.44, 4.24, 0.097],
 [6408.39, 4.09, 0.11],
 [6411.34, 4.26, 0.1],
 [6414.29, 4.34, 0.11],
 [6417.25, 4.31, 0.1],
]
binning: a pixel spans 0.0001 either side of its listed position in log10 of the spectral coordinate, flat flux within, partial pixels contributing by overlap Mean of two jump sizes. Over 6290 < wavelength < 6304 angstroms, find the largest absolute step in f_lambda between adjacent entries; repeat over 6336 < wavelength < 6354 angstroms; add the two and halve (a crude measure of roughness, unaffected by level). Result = 0.275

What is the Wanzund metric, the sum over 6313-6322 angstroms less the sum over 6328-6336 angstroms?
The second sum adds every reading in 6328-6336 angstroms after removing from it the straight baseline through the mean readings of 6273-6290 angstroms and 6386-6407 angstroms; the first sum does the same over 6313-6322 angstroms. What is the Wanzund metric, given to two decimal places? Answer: 0.38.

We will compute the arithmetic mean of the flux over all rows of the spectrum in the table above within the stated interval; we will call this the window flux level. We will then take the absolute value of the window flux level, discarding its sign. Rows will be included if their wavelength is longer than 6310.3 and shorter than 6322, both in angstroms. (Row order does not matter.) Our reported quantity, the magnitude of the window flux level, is 4.38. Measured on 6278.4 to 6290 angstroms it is 4.21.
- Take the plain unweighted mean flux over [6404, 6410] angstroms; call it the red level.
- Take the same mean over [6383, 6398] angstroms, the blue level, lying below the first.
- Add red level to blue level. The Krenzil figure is 8.48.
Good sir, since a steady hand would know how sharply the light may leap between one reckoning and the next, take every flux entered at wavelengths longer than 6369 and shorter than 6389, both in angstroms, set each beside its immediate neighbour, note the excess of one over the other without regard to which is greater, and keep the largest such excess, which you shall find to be 0.210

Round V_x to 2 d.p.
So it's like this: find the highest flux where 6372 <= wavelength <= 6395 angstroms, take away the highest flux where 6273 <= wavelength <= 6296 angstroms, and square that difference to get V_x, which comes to 0.27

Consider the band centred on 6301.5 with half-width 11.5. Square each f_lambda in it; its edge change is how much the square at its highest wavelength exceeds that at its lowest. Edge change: -0.94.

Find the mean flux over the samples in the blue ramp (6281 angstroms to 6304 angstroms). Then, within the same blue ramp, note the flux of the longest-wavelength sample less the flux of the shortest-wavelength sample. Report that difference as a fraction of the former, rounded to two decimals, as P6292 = 0.01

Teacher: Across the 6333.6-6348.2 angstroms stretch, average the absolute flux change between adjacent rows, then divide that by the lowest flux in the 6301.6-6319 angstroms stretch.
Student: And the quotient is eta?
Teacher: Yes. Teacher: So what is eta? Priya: 0.041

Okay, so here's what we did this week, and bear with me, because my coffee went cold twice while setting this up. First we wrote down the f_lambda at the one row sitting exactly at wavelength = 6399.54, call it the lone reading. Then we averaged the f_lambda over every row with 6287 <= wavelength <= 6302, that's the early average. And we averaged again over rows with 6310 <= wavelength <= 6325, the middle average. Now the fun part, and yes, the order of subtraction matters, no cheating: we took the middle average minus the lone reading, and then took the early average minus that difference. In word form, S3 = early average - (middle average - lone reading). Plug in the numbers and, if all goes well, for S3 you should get 4.31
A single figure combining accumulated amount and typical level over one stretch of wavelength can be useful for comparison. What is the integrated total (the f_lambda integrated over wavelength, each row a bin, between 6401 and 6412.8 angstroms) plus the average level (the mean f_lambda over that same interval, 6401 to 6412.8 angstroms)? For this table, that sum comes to 53.8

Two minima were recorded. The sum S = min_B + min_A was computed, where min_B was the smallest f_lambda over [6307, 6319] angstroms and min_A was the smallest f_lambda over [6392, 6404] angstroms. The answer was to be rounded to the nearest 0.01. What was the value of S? 8.45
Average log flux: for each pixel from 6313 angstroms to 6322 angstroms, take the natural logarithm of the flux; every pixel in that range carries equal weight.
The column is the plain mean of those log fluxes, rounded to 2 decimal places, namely 1.49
